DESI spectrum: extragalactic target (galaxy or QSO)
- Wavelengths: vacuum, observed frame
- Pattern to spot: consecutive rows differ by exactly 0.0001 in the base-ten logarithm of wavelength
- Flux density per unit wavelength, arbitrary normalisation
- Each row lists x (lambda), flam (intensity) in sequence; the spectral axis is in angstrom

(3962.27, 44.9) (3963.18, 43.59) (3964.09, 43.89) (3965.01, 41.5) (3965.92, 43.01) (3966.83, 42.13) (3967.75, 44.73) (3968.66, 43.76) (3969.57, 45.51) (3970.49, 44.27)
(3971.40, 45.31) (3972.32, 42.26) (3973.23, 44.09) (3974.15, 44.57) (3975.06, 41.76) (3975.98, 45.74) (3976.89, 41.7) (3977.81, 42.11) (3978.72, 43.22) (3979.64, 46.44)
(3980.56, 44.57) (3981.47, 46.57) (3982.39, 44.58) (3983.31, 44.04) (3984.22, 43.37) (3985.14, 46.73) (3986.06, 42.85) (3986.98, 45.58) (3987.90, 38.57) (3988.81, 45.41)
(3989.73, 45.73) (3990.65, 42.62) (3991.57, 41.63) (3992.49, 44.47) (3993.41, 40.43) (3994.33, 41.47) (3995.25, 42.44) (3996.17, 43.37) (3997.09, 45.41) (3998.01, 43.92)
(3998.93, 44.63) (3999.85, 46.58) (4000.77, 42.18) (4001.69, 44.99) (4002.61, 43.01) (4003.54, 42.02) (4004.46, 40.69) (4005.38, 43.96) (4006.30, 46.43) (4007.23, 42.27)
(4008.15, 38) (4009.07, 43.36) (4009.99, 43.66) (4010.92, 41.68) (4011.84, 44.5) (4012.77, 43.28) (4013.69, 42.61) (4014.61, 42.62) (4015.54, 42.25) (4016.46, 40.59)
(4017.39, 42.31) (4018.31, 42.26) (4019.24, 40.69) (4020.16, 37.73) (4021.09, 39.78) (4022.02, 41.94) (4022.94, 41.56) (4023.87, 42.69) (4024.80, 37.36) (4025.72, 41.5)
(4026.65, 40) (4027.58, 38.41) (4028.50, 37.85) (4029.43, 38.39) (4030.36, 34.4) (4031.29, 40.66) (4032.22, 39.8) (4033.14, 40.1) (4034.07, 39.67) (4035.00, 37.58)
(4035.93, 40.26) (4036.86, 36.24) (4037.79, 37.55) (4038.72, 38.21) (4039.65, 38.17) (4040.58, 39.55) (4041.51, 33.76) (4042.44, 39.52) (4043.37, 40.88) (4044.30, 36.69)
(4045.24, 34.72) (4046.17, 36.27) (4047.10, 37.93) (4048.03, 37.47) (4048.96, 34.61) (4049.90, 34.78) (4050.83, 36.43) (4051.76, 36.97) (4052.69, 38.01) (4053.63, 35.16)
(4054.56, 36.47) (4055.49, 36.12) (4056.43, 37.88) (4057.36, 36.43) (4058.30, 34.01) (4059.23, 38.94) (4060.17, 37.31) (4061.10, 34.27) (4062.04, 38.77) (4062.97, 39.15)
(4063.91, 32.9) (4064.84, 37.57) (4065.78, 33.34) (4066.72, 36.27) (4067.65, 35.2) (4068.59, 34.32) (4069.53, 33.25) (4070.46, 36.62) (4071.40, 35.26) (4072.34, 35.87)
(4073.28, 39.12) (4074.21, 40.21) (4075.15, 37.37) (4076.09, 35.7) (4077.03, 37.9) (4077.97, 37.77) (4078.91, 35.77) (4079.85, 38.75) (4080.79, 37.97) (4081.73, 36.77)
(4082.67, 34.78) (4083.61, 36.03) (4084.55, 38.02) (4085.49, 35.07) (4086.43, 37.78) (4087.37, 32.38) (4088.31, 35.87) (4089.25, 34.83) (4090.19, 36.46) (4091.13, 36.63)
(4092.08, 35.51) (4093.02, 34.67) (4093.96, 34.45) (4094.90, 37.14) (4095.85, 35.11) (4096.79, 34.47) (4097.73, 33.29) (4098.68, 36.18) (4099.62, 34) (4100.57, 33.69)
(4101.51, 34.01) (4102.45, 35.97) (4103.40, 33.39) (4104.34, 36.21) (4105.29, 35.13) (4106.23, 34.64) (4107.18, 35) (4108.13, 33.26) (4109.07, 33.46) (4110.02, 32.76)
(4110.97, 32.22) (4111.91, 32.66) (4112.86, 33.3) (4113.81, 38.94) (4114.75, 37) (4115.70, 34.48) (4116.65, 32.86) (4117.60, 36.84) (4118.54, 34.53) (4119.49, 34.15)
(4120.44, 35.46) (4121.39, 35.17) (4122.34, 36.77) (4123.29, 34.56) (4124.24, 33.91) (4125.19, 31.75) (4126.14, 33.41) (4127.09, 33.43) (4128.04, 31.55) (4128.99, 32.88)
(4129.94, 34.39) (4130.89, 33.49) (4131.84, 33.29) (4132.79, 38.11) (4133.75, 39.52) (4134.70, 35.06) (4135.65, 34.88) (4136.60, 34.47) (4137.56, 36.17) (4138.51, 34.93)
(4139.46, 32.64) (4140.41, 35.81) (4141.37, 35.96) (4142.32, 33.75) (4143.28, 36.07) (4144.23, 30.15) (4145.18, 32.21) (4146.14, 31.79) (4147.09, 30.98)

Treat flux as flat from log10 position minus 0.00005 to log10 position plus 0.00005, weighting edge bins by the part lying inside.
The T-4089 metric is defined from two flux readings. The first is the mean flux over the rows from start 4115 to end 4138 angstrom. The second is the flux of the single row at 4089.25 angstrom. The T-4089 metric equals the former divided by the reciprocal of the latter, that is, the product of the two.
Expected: 1206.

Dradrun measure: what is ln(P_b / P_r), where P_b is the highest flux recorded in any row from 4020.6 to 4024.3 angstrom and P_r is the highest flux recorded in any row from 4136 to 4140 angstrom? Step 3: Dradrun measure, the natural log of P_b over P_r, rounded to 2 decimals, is 0.17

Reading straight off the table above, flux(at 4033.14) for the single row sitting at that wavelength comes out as 40.1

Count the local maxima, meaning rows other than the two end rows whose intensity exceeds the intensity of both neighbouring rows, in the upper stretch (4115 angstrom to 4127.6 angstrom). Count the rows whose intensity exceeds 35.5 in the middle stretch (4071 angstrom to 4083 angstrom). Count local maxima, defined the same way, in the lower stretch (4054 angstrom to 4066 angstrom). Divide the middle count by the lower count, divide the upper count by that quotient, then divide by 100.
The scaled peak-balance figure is 0.011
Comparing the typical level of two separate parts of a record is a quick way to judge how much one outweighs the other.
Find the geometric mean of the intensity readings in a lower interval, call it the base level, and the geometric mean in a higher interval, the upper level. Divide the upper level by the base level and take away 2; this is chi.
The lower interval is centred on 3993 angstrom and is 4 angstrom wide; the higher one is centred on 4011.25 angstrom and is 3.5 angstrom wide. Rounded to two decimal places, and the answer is -0.97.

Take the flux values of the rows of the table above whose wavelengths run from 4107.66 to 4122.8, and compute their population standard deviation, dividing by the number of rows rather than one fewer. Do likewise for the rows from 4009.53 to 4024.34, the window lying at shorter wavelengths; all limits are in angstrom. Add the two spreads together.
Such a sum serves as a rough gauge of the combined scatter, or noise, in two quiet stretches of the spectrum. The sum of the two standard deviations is 3.44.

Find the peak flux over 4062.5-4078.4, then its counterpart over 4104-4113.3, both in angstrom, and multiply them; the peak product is 1456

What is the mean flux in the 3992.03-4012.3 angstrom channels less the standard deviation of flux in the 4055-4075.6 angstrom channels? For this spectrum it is 41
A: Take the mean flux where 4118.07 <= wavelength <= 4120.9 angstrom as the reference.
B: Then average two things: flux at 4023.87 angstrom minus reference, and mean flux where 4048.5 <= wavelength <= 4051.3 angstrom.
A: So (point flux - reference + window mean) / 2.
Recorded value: 21.6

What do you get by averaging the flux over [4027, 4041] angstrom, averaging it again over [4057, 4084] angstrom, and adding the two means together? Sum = 75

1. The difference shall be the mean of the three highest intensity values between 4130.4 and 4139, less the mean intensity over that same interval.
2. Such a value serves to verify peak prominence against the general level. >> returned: 2.4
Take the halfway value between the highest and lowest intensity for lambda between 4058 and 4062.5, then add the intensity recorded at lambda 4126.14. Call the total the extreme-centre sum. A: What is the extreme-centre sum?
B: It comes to 70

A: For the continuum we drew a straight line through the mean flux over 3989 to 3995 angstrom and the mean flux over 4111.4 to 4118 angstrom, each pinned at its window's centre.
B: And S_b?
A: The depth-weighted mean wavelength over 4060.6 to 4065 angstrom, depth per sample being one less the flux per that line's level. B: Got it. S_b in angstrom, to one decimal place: 4062.8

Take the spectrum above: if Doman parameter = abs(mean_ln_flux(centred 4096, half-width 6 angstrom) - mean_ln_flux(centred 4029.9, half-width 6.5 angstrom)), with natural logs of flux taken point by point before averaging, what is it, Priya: 0.11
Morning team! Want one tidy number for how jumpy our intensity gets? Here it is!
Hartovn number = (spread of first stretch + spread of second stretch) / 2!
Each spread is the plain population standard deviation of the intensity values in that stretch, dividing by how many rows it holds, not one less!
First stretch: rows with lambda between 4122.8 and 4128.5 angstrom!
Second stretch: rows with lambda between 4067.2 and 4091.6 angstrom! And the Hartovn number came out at 1.4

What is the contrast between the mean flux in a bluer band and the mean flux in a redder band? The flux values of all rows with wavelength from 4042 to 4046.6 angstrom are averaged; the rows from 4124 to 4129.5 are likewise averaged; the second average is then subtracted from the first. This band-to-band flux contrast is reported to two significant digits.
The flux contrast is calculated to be 4.8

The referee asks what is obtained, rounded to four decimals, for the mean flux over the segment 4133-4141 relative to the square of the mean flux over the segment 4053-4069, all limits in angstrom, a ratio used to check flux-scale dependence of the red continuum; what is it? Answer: 0.0272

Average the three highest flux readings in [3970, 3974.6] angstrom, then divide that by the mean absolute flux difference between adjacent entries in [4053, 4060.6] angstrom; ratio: 23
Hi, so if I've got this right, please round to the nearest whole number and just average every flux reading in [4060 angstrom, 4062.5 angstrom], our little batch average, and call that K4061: 37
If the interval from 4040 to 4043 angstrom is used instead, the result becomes 38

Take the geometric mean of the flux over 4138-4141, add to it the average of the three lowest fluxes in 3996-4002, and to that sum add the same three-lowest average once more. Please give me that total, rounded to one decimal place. 120.7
